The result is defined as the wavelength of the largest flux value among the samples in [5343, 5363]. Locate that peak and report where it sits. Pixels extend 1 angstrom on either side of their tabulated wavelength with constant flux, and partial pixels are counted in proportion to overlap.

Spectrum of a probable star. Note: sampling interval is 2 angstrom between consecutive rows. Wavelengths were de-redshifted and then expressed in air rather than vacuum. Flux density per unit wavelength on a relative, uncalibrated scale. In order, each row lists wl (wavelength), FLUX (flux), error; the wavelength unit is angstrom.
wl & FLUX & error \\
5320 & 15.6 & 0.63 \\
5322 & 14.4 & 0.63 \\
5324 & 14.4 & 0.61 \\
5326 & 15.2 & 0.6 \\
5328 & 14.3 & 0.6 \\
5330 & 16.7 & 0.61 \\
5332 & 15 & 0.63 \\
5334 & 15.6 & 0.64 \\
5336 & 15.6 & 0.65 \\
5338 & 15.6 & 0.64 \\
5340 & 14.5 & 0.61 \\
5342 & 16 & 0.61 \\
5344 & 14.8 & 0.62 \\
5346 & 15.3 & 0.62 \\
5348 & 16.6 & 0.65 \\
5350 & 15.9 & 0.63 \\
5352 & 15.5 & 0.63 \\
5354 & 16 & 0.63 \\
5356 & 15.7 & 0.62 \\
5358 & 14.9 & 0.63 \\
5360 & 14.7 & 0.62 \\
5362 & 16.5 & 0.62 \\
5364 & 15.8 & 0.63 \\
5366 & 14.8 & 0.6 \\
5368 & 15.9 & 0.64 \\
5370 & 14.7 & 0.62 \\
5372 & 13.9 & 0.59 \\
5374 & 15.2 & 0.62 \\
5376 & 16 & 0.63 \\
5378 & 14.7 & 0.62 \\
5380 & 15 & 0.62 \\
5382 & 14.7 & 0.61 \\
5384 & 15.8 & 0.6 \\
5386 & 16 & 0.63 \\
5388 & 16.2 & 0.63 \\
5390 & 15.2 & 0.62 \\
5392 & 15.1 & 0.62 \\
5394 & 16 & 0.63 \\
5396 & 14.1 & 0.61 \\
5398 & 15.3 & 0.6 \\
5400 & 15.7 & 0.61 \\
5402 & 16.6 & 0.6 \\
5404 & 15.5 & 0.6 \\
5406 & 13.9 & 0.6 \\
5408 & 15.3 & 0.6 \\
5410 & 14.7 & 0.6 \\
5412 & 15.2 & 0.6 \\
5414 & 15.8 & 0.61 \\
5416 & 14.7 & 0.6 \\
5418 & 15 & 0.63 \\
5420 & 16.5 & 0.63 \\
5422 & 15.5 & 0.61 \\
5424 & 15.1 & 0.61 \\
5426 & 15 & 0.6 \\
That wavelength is 5348 angstrom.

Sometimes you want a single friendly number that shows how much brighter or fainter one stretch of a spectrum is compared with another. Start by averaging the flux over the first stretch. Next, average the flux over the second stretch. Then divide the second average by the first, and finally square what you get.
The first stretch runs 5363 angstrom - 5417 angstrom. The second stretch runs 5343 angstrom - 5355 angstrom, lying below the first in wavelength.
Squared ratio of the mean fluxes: 1.06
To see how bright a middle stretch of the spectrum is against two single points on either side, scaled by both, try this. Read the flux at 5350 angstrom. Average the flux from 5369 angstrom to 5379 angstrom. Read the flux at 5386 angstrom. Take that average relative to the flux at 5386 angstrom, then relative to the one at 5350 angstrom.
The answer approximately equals 0.0586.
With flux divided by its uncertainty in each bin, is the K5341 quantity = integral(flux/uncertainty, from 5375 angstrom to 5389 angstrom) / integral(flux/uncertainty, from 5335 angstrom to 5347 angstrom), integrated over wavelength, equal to 1.2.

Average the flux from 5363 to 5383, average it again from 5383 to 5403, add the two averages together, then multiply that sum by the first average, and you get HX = 462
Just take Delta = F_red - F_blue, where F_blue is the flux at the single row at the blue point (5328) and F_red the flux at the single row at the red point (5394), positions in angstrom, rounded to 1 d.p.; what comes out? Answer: 1.7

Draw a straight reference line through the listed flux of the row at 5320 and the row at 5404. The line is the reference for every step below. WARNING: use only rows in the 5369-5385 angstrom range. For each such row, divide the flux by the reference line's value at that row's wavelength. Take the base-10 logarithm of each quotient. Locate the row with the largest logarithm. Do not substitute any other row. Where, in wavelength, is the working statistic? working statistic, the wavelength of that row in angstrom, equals 5376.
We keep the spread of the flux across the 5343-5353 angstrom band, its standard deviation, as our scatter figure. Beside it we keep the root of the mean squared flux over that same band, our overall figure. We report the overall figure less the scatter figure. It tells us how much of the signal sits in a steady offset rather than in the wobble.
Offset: 15.0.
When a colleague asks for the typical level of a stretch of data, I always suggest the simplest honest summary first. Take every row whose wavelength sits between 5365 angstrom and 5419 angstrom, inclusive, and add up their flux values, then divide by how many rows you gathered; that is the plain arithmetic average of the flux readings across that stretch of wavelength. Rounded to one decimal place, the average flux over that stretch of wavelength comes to 15.2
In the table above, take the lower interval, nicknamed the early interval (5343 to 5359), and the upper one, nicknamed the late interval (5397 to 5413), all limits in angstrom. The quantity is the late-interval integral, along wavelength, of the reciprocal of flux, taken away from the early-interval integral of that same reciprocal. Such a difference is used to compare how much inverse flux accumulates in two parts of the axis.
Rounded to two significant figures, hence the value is -0.022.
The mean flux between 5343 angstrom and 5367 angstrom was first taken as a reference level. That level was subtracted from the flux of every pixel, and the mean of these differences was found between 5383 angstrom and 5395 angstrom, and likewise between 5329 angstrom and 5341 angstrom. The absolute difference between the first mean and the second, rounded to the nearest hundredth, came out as 0.22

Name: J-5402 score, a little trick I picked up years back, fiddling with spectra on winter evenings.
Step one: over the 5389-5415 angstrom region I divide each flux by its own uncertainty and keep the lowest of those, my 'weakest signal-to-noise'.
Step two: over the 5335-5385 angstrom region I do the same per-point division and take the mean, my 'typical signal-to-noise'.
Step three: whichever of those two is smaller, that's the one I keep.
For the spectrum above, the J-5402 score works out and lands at 23.1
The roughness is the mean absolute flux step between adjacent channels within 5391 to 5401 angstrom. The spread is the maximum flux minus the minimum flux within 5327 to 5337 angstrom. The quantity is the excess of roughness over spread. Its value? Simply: -1.30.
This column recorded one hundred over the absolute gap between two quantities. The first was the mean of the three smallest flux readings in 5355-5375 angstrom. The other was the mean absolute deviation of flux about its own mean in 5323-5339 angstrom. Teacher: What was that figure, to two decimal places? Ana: 7.22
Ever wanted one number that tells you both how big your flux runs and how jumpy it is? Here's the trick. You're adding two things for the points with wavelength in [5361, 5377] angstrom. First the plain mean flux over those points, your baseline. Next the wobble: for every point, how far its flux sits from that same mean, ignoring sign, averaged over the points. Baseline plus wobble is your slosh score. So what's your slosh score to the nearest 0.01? 16.05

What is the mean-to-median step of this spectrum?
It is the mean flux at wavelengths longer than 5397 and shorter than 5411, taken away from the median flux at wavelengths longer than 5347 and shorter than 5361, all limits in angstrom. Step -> 0.41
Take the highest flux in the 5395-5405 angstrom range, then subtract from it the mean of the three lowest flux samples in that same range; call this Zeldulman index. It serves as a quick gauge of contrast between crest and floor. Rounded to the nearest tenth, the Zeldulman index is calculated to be 1.6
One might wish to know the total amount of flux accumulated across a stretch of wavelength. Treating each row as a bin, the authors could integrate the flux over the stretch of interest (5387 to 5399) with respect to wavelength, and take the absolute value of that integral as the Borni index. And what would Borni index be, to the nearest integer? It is 184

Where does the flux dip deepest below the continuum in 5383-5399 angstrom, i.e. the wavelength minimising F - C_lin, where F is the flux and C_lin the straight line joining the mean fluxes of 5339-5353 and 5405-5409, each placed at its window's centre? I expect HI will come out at 5396 angstrom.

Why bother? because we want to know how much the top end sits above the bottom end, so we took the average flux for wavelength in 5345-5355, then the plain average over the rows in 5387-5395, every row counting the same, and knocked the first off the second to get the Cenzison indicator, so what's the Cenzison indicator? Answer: -0.2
